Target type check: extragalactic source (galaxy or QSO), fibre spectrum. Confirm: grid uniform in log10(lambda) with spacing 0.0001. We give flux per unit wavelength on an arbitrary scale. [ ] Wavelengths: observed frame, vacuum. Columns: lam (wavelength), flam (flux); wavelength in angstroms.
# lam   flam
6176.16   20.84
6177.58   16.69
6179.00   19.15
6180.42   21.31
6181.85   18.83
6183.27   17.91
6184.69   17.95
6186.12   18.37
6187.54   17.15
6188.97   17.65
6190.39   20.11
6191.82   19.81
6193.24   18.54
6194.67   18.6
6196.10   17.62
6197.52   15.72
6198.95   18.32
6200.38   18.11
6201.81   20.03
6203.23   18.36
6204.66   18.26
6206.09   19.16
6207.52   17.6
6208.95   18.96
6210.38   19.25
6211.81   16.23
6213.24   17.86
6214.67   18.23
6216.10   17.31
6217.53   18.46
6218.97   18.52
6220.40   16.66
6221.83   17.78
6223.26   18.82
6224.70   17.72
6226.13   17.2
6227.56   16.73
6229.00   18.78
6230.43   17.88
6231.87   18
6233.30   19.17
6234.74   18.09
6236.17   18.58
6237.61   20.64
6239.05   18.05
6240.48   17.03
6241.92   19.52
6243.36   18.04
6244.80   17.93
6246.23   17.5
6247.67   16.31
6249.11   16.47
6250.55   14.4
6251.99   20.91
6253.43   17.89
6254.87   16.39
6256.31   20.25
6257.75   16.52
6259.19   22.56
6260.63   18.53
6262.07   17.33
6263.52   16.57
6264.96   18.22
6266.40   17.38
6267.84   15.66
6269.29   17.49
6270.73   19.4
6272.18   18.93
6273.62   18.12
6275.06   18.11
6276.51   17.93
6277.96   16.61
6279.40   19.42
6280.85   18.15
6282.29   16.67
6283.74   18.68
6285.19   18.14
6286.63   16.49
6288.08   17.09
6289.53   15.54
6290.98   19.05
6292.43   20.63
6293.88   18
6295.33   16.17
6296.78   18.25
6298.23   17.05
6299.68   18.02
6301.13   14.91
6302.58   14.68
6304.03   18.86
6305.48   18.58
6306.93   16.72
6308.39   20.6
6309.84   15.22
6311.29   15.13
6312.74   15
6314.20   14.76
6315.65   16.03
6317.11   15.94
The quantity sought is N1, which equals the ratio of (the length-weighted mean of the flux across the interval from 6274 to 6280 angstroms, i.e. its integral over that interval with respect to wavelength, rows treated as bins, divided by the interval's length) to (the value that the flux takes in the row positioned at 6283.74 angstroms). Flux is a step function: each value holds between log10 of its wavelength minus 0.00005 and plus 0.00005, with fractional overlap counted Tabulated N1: 0.96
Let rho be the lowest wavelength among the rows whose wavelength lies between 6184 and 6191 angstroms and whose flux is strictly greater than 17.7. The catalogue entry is 6184.69 angstroms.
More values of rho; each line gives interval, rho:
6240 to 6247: 6241.92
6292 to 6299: 6292.43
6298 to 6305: 6299.68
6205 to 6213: 6206.09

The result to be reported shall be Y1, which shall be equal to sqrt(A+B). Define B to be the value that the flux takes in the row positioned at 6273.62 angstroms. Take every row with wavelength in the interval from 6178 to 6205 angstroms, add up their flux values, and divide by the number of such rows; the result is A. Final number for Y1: 6.05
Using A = 18.5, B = 18.12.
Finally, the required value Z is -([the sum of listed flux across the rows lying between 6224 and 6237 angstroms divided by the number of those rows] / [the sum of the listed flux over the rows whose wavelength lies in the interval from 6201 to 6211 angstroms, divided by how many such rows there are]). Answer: -0.958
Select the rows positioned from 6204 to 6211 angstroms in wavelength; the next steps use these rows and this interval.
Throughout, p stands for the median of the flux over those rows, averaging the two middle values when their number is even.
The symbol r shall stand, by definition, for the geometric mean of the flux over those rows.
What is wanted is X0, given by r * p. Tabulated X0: 353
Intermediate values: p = 19.0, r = 18.6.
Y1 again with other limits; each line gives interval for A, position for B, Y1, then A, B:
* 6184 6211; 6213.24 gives 6.02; 18.4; 17.86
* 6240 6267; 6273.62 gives 6.00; 17.9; 18.12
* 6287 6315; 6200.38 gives 5.93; 17.1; 18.11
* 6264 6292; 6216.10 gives 5.92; 17.7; 17.31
